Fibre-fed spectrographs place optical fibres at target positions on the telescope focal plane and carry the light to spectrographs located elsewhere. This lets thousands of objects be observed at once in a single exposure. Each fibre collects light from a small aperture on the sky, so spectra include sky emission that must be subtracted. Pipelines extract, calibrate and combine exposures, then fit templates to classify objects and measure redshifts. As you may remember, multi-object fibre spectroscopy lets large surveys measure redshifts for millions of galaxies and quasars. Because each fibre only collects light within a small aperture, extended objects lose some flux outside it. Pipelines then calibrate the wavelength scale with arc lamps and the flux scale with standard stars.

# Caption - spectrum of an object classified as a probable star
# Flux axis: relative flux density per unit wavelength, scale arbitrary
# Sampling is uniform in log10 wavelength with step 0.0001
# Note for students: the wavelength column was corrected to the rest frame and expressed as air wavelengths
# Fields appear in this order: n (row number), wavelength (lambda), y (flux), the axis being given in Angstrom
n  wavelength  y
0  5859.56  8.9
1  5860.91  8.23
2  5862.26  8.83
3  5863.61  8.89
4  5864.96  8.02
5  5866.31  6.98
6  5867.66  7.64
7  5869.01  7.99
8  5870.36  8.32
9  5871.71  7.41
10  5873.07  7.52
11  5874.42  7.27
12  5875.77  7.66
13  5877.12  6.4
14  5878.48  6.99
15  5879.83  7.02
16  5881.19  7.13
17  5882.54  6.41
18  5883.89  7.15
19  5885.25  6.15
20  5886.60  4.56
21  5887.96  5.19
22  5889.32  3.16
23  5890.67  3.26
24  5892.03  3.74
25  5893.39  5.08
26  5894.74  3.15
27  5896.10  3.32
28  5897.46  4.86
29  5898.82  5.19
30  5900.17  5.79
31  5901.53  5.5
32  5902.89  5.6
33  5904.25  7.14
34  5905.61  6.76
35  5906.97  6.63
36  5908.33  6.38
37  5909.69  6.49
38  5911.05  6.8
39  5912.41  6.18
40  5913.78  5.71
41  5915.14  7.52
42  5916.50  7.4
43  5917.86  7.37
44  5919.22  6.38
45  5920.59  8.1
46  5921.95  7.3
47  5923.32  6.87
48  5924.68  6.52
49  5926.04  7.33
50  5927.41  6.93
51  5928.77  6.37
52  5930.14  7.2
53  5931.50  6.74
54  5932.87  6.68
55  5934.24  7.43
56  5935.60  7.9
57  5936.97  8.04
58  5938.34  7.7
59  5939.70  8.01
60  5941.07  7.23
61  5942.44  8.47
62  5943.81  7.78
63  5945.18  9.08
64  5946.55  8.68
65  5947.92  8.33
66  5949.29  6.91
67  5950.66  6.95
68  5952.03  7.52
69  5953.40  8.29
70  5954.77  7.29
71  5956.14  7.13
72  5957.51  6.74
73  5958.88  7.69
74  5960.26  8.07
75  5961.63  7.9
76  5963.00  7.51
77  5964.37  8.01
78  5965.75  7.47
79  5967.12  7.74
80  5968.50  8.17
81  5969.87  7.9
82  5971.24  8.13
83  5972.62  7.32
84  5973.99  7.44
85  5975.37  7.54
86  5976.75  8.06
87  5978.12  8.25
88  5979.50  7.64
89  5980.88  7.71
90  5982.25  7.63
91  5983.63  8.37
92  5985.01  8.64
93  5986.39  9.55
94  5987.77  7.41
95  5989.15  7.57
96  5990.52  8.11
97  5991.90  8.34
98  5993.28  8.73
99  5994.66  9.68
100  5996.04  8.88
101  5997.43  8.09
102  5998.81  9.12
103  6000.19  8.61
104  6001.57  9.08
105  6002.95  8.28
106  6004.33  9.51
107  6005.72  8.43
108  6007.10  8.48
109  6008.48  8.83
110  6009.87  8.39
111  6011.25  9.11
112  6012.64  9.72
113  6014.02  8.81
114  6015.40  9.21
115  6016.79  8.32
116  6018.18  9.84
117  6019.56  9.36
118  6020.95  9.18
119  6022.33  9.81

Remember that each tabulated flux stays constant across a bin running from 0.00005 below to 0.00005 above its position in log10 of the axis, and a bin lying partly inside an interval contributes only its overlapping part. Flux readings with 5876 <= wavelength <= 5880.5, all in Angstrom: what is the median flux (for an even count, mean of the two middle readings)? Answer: 7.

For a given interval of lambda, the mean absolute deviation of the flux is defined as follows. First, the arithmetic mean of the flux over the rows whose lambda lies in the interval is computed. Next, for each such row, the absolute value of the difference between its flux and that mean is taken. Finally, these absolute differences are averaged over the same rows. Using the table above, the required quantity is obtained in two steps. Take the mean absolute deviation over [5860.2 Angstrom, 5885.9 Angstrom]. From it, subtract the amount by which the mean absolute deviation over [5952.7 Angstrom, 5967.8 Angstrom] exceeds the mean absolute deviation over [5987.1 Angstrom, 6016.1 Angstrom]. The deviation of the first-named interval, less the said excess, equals 0.75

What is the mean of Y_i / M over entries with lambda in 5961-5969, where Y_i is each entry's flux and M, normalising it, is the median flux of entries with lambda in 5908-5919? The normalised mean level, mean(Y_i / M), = 1.17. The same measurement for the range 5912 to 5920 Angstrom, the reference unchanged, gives 1.02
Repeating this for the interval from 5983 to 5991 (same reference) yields 1.25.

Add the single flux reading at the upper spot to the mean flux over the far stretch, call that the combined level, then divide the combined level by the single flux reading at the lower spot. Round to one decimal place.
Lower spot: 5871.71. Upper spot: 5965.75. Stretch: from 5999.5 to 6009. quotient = 2.2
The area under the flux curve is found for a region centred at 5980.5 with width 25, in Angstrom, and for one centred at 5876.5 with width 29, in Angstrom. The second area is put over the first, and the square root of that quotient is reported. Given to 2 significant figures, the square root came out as 1.0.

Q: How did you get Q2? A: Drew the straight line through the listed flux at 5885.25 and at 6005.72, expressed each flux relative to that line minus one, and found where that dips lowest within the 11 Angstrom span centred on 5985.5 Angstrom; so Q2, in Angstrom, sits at 5987.77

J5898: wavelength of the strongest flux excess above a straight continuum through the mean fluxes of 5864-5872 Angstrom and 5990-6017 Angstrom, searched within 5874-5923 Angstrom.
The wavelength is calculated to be 5920.59 Angstrom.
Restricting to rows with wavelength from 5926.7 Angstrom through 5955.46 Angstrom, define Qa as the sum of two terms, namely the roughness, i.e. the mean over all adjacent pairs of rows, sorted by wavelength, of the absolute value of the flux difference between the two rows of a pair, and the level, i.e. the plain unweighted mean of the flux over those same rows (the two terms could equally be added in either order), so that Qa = 8.22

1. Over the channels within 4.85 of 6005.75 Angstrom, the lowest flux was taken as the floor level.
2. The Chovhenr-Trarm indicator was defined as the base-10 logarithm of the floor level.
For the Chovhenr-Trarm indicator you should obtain 0.92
